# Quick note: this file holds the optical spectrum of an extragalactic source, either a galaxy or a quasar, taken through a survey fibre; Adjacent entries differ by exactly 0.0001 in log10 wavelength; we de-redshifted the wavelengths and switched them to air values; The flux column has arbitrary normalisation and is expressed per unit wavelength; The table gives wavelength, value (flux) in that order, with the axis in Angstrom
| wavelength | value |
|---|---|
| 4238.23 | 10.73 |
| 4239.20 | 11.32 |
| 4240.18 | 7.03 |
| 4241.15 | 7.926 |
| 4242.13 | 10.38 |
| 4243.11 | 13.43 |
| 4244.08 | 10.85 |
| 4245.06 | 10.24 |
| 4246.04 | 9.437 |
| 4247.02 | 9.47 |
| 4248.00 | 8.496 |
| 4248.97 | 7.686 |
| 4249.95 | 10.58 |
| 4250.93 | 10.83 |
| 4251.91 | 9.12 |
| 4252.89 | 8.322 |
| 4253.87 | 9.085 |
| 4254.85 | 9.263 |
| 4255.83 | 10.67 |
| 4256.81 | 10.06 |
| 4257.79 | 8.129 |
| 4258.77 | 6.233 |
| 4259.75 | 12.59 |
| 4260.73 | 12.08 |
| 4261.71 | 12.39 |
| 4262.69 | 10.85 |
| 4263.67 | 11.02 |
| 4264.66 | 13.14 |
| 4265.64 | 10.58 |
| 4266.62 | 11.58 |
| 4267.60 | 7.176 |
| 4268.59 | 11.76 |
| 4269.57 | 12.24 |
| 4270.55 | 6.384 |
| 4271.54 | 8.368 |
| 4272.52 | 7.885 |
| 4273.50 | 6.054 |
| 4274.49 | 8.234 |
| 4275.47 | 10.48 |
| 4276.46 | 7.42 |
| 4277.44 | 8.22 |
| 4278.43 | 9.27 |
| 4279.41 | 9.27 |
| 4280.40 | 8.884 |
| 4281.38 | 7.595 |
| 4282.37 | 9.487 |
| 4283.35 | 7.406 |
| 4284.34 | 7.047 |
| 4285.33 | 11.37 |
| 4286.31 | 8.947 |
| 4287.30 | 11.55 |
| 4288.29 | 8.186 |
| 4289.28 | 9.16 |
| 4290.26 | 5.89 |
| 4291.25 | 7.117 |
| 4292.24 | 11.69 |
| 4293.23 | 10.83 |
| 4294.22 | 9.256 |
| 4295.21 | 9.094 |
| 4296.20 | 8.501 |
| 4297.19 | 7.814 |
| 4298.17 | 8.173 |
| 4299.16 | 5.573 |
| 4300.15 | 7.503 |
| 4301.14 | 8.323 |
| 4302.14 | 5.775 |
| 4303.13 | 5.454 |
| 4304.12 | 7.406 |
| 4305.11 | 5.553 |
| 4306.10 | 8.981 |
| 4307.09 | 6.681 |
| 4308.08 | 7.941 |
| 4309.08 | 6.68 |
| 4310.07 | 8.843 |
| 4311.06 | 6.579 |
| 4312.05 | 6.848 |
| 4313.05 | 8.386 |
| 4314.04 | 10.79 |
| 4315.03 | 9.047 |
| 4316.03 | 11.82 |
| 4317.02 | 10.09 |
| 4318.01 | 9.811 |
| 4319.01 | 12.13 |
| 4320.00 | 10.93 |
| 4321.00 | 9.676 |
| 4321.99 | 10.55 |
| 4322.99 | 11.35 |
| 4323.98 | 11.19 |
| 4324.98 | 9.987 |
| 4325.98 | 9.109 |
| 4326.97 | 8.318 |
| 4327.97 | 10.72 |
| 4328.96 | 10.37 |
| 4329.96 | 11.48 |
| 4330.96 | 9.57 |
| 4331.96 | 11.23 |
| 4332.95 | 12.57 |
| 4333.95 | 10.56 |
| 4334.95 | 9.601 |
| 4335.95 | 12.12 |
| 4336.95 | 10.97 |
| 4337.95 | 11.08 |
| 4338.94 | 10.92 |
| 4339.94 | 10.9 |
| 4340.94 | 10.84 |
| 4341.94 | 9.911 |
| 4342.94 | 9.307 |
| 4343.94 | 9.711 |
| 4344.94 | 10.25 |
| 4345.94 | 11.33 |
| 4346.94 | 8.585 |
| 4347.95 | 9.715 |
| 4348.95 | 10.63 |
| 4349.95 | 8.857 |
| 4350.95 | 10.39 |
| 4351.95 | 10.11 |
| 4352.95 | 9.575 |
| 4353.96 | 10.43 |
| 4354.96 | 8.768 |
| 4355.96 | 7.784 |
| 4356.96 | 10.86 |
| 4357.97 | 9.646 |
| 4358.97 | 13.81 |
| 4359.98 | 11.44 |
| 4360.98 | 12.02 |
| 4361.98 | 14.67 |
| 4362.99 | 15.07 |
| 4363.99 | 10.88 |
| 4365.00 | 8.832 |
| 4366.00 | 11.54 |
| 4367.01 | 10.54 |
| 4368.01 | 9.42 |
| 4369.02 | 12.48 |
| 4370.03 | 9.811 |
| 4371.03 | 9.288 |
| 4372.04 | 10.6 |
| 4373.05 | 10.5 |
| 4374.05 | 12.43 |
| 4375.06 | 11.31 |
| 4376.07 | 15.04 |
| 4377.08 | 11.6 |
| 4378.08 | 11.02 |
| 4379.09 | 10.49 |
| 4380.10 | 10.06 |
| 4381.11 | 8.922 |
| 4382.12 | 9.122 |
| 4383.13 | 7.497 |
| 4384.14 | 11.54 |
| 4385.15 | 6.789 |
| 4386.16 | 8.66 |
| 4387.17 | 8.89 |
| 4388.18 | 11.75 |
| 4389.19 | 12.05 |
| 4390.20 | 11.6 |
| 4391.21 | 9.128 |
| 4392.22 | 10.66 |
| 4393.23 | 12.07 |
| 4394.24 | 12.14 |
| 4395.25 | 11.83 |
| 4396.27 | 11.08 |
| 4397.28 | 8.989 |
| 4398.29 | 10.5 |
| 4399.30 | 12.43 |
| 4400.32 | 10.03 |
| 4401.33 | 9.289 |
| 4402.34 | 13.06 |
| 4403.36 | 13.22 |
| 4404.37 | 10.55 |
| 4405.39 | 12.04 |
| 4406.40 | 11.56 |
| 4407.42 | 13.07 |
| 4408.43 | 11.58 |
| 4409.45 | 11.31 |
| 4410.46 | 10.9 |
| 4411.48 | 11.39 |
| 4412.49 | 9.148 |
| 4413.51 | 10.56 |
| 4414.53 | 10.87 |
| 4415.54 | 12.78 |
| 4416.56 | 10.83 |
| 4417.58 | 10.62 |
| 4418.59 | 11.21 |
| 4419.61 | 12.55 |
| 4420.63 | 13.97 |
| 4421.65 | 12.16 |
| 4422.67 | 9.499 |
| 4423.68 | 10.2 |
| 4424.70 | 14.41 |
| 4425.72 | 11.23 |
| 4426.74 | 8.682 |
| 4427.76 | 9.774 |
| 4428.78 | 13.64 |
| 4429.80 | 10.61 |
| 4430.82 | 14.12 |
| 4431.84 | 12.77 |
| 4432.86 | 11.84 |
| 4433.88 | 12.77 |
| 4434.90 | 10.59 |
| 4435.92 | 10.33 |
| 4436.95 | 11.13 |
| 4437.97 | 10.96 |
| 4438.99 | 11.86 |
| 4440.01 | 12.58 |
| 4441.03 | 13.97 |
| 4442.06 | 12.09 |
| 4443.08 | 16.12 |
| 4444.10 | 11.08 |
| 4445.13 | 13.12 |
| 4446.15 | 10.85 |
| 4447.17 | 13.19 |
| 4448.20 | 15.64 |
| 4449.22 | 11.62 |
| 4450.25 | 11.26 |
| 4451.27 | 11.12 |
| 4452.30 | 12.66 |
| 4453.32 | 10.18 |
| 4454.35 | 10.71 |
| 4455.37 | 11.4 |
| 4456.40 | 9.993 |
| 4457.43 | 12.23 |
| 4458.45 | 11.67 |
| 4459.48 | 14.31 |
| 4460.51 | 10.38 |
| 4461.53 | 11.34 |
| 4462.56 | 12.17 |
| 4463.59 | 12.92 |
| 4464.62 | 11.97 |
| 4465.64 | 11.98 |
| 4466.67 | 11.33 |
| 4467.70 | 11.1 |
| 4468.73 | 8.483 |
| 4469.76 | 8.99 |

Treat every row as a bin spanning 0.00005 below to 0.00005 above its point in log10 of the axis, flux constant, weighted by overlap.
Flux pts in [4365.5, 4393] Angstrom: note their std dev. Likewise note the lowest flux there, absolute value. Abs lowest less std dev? 5.1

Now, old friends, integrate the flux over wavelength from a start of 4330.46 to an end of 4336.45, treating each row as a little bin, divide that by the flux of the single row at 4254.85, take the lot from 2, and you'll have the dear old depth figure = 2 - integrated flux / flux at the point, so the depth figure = -5.1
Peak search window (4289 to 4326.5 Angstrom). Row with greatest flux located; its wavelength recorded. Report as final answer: 4319.01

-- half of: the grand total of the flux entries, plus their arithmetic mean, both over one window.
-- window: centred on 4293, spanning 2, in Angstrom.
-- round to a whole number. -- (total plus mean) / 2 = 17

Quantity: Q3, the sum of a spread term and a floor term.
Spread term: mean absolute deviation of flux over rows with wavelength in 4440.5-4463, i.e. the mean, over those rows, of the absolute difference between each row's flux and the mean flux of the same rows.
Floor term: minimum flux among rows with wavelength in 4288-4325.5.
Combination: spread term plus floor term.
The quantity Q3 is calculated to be 6.7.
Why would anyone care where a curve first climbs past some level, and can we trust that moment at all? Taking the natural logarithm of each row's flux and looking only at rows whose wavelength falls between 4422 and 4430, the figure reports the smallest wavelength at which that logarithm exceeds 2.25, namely 4422.67 Angstrom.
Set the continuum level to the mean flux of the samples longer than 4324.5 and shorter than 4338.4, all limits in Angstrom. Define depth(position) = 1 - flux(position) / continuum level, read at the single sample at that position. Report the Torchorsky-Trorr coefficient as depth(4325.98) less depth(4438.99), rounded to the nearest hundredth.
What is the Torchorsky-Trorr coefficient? 0.26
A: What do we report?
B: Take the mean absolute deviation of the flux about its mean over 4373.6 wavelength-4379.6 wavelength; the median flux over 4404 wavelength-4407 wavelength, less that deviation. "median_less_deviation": 10.4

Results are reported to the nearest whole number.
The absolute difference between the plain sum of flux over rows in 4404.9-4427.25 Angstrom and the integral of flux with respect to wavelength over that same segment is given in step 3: 4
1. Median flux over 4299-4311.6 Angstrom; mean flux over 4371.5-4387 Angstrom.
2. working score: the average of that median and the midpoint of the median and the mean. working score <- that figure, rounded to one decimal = 7.6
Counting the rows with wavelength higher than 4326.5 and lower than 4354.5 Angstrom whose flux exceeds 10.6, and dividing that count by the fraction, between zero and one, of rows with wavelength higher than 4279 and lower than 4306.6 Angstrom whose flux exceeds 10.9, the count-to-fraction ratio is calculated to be 112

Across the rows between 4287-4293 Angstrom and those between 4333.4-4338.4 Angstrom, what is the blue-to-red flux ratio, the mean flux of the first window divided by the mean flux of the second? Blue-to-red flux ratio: 0.82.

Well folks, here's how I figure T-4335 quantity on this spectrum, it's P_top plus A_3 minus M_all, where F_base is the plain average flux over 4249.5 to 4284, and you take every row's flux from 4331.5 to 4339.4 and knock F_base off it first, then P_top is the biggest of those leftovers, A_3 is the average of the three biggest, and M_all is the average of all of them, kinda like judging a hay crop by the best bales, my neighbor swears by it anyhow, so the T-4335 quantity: 3.9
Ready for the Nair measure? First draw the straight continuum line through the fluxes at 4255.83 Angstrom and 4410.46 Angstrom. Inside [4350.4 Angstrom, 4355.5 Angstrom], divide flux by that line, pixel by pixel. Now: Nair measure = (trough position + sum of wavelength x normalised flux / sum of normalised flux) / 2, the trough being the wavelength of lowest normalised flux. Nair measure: 4353.9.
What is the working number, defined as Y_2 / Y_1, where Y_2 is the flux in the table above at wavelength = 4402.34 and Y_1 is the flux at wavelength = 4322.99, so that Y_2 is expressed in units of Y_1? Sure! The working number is 1.2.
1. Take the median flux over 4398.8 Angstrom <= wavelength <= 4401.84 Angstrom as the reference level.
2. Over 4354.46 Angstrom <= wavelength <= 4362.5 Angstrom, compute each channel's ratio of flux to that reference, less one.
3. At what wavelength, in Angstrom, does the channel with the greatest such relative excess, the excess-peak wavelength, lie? 4361.98 Angstrom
